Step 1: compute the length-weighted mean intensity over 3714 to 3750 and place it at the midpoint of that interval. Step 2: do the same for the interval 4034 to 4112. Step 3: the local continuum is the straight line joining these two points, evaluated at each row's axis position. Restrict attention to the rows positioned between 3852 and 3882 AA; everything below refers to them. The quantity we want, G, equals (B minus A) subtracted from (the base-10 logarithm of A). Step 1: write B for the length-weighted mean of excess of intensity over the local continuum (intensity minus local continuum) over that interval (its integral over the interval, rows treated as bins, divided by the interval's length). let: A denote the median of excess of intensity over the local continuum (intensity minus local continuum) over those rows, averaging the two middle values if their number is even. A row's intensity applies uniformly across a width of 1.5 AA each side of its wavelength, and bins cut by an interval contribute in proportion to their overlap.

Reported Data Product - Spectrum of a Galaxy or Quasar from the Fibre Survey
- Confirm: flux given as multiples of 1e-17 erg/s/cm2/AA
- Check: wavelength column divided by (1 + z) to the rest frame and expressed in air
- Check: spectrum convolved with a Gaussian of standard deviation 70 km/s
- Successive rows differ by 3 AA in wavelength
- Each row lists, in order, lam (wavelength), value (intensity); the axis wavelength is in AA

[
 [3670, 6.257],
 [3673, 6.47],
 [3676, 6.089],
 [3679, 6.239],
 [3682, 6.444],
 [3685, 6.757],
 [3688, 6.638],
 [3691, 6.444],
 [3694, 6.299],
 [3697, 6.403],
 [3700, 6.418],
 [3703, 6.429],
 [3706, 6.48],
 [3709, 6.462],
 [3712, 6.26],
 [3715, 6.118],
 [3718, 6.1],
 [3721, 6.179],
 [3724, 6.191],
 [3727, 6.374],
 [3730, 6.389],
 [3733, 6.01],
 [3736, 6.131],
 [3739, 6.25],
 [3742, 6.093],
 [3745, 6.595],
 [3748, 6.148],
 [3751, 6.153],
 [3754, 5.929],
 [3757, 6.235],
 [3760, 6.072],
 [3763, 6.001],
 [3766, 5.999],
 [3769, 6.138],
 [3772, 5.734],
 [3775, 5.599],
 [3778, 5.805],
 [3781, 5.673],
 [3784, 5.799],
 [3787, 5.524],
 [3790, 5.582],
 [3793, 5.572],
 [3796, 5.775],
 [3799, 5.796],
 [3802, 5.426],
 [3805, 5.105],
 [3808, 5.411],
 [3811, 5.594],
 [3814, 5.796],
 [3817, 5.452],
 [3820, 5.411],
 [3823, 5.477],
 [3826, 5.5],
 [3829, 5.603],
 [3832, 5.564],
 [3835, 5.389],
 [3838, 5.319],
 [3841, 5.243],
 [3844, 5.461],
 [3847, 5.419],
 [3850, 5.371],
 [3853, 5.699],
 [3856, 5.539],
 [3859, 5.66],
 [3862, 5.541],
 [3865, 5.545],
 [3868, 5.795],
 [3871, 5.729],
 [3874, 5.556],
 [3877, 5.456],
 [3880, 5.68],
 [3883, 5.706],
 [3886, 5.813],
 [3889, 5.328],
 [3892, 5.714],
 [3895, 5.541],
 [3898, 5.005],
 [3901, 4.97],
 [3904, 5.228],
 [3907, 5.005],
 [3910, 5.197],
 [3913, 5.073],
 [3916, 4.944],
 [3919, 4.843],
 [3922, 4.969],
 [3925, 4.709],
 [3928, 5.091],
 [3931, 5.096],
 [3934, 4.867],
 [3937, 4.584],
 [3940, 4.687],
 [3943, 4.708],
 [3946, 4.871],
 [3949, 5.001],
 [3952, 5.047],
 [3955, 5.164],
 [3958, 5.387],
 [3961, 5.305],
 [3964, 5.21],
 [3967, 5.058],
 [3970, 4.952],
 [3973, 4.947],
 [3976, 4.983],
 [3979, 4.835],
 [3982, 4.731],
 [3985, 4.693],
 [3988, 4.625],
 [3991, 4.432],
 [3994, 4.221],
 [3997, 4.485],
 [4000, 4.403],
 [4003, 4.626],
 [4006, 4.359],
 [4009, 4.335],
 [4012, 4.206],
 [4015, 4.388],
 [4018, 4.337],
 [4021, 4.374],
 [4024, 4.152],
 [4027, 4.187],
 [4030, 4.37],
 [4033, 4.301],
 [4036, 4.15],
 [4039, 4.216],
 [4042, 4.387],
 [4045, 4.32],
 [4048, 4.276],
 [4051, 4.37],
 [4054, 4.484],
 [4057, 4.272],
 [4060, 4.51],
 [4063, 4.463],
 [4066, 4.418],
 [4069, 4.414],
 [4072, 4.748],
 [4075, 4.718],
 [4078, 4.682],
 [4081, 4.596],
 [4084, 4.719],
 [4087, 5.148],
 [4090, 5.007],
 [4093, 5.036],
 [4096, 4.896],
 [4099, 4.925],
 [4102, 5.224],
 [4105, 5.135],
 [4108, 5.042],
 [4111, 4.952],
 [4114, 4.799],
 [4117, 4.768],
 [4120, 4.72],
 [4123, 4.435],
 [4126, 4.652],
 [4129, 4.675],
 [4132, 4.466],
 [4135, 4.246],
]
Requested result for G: -2.1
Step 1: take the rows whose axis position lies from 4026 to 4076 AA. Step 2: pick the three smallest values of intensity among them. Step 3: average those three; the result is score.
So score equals 4.18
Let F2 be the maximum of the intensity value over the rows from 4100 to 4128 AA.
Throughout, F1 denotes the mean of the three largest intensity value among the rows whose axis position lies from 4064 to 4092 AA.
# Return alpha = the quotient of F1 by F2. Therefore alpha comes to 0.95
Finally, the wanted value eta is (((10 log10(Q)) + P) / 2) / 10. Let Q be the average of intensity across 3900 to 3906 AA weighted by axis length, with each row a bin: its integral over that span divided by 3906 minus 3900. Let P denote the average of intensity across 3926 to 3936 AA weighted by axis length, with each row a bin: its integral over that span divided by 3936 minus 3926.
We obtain 0.60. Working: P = 5.0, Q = 5.1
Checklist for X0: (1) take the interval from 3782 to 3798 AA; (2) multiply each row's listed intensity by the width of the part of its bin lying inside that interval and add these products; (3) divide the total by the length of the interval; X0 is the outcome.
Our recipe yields 5.66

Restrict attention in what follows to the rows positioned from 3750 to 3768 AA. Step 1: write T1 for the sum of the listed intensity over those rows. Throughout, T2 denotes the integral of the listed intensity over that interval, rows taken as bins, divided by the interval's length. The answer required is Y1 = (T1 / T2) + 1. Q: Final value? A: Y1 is 7.00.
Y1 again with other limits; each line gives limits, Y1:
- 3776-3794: 7.00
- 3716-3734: 7.00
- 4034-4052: 7.00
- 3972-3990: 7.02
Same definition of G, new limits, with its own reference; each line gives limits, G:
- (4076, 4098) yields -0.4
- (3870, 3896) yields -0.8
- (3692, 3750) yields -2.2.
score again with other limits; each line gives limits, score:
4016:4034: 4.21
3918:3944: 4.66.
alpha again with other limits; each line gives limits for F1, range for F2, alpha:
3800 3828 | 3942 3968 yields 1.05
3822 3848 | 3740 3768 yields 0.84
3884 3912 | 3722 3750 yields 0.86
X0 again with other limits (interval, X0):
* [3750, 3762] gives 6.09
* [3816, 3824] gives 5.44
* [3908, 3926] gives 4.96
